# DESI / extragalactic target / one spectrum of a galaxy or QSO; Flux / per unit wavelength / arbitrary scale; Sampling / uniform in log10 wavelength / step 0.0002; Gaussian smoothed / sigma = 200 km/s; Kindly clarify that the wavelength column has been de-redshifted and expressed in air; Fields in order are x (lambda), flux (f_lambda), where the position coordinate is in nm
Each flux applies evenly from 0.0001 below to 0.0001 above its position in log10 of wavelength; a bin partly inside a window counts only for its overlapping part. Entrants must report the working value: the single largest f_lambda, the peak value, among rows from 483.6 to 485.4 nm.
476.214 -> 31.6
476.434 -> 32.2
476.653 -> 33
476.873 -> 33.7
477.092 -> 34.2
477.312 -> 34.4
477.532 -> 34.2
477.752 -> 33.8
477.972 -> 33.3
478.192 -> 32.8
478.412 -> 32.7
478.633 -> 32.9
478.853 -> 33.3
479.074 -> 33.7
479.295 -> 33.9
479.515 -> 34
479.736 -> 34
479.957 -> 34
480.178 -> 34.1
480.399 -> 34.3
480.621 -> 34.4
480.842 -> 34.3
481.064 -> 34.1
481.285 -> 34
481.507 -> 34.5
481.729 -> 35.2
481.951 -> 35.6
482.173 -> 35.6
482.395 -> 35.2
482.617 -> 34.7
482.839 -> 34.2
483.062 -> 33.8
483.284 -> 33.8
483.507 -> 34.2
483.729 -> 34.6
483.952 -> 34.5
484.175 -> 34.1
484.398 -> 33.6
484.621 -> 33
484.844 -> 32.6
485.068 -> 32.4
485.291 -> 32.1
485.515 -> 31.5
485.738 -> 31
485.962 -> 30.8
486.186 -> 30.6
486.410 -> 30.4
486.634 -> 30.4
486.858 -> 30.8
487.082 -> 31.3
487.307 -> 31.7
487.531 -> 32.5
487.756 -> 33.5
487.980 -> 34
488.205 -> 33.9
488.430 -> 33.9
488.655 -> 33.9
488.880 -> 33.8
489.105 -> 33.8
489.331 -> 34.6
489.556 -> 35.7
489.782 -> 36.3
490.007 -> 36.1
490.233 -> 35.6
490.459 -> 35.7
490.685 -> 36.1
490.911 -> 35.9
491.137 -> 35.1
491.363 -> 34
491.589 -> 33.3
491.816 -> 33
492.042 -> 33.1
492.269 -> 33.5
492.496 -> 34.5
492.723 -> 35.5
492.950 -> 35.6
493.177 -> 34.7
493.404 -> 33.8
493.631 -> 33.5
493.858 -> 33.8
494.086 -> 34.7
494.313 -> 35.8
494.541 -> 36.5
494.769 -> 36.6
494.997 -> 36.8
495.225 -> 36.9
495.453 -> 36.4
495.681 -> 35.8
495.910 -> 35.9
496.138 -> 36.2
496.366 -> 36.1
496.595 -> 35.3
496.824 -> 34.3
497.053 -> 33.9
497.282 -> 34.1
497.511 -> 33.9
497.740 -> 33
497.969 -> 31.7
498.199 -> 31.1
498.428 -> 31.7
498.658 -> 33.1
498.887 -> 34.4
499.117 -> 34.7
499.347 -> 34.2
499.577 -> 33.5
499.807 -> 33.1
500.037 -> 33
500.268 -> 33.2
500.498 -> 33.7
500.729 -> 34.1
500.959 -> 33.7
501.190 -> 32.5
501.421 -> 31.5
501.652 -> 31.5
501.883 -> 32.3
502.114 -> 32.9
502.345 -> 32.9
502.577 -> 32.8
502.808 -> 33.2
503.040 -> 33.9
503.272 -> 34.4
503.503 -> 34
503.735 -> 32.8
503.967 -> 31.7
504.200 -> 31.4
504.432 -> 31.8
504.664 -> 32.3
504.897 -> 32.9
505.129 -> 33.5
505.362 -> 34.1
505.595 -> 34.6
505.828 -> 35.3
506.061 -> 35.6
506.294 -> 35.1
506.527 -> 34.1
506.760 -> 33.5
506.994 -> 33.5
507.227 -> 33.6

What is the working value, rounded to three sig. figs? 34.6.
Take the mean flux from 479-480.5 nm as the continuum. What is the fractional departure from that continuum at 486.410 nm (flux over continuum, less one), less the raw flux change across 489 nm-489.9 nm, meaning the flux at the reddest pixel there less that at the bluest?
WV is -3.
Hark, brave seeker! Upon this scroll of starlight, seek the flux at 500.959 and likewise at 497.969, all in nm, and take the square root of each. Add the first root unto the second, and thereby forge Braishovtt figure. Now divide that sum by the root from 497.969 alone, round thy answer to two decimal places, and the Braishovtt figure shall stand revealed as 2.03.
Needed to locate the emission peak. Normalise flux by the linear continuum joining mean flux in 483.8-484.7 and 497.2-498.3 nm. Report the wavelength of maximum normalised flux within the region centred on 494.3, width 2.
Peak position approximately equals 495.225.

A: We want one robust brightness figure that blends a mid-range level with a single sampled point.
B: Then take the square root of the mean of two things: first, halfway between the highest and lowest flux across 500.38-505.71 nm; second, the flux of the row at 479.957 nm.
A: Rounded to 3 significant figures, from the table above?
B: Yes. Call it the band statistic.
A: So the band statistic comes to 5.79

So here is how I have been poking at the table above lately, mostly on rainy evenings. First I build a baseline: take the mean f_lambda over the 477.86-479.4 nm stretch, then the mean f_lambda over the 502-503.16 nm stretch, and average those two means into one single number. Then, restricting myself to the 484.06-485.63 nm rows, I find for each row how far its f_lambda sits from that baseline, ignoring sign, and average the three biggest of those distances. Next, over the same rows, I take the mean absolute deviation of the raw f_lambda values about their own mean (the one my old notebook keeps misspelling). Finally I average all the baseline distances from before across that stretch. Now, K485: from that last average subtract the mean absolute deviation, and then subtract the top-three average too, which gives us -1.1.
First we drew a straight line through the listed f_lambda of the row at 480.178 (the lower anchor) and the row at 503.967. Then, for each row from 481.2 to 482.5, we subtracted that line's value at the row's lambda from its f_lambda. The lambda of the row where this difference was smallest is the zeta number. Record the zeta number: 481.285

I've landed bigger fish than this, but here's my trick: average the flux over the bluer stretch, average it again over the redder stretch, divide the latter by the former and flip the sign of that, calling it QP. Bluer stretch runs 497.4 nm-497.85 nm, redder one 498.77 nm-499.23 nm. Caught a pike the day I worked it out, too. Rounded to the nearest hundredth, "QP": -1.03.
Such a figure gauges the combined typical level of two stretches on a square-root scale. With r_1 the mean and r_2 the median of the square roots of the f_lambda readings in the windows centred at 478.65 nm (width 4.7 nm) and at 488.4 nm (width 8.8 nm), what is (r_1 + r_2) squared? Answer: 135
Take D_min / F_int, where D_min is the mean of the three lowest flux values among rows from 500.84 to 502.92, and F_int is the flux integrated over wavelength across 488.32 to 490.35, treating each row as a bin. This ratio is 0.449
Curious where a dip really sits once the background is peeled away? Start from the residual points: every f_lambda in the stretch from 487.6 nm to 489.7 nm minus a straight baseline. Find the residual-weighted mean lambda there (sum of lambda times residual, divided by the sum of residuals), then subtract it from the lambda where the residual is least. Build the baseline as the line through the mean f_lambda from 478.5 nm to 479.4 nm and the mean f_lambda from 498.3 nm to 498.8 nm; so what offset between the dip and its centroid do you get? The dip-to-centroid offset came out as -1.13 nm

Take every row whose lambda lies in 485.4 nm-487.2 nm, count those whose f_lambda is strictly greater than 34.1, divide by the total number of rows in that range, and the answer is 0.0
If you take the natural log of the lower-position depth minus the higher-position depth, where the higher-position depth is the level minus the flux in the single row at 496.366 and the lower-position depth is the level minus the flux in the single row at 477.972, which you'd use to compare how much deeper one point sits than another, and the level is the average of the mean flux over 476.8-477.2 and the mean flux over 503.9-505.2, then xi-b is 1.03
